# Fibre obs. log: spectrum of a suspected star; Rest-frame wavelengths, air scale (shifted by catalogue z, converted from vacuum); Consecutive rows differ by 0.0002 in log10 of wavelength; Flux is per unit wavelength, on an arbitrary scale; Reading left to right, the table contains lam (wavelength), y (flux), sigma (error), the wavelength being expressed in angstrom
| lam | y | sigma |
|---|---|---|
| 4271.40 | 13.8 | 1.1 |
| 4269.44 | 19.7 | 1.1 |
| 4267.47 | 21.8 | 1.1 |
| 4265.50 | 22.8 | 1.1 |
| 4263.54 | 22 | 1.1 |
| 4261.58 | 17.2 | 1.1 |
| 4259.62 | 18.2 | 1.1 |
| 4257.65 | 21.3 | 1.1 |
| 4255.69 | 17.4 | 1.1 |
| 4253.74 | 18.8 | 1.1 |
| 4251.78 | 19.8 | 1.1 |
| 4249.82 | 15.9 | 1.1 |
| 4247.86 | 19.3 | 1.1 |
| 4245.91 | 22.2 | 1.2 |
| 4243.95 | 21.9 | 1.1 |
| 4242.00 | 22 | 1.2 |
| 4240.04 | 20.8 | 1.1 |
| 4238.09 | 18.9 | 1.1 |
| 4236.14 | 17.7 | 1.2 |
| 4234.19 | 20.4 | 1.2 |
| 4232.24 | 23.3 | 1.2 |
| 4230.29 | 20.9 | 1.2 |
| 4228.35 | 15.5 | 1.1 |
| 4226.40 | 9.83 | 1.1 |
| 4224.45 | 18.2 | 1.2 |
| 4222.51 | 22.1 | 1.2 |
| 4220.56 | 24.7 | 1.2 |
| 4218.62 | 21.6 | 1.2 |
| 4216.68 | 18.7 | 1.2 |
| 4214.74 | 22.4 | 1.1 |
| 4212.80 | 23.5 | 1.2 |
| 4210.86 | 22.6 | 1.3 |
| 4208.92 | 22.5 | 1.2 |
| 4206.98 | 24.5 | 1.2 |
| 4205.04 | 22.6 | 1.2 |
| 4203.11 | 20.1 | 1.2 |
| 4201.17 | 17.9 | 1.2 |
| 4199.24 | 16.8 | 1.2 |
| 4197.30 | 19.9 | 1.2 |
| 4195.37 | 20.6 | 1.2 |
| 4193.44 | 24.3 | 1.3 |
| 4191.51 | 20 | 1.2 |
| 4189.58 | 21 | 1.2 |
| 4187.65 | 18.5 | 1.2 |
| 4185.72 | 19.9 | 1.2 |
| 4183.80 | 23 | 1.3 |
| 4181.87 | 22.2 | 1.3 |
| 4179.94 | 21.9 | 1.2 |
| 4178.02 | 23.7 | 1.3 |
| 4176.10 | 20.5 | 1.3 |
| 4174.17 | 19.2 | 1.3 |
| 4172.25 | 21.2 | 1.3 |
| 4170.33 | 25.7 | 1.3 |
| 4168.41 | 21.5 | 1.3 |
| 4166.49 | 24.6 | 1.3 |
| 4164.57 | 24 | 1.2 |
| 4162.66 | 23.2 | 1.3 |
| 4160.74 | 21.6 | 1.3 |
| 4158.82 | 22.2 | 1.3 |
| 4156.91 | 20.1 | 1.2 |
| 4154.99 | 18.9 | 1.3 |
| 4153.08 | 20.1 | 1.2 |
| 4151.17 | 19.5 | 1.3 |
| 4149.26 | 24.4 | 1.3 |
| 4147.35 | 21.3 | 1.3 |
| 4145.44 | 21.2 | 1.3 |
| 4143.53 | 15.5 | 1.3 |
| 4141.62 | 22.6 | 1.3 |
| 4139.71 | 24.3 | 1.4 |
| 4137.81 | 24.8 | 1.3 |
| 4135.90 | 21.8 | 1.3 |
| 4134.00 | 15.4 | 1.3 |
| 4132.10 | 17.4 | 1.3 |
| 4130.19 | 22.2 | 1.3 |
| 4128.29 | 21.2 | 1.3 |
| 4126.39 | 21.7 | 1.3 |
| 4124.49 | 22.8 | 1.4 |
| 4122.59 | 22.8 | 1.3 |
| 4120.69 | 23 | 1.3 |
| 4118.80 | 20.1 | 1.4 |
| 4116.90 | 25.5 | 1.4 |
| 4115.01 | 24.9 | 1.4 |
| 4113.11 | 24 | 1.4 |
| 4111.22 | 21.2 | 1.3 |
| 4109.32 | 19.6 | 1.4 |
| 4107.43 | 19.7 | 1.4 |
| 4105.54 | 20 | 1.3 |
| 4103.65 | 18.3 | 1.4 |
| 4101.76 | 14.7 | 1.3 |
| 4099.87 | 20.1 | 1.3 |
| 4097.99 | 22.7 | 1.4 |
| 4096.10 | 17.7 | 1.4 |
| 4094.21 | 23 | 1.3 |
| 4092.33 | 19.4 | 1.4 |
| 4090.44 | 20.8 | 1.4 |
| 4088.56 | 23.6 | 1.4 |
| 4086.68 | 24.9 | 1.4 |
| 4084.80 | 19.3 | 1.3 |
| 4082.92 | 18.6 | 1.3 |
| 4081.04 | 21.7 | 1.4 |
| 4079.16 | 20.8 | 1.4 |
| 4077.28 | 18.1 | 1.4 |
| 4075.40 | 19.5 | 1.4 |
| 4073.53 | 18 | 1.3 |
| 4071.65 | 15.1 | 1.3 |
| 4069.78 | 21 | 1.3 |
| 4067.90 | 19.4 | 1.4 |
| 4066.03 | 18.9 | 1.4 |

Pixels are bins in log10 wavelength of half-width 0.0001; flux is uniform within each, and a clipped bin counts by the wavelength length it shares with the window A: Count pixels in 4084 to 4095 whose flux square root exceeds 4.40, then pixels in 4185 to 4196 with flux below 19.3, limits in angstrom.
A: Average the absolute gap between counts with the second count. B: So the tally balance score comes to 2.5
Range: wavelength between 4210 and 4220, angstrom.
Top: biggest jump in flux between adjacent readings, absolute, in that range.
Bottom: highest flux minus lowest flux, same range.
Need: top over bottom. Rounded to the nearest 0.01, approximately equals 0.77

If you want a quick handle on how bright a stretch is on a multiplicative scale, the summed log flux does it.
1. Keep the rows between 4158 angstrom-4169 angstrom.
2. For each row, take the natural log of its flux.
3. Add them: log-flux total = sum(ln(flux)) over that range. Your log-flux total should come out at 19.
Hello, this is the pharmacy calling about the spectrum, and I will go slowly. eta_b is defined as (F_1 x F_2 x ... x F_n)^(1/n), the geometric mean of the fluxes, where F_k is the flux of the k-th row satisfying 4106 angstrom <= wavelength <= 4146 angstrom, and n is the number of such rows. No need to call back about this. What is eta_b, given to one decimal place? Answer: 21.3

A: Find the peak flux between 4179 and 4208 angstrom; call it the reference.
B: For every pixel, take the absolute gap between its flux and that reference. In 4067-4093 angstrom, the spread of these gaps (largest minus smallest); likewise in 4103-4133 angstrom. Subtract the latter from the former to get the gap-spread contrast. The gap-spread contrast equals 2.3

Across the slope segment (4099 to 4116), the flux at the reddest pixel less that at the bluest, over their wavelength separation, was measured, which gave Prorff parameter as 0.32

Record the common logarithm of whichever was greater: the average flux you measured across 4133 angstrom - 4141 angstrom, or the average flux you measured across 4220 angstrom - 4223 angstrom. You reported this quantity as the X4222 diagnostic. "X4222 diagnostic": 1.37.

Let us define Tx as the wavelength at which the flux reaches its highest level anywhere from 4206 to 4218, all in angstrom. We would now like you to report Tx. 4206.98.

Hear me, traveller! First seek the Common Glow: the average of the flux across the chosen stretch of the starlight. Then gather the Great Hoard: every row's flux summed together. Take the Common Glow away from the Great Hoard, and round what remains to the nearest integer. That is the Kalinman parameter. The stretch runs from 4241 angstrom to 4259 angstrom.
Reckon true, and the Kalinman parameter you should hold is 159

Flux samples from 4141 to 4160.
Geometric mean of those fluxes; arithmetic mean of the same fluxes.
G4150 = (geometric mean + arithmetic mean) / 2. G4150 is 20.5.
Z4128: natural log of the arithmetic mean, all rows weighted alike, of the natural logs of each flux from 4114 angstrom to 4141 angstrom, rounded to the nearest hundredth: 1.13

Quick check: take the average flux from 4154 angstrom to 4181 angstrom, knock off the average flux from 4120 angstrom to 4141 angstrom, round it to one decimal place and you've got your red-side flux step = 0.4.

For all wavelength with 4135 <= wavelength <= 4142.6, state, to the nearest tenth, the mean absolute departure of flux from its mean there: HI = 1.2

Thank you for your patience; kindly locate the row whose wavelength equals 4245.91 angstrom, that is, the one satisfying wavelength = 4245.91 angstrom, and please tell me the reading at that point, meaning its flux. 22.2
